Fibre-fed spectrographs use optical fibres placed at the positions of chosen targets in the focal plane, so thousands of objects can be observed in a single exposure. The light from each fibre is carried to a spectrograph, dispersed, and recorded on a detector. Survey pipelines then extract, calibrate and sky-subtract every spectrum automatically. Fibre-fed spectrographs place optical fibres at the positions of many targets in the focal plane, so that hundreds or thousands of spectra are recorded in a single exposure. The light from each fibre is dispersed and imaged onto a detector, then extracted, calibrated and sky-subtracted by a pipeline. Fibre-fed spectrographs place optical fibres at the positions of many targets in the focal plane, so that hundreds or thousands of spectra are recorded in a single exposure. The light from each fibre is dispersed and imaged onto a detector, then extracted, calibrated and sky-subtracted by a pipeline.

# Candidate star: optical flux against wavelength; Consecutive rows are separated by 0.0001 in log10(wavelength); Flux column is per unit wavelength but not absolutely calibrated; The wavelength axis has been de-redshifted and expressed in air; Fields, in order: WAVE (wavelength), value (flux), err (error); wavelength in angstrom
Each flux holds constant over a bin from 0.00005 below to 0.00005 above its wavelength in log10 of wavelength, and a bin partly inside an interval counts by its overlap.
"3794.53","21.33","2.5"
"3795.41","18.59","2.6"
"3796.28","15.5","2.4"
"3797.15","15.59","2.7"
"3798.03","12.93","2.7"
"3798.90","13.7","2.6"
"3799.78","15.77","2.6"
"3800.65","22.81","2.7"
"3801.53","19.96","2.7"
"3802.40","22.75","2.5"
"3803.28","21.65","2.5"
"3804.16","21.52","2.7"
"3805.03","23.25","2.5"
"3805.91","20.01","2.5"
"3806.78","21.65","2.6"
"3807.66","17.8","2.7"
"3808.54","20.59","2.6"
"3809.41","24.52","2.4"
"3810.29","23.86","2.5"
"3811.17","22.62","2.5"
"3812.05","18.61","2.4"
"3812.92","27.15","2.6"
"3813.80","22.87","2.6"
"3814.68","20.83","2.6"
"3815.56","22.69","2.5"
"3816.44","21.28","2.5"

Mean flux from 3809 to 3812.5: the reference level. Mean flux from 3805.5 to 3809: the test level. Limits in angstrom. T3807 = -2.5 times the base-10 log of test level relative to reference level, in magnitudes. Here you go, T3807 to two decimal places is 0.12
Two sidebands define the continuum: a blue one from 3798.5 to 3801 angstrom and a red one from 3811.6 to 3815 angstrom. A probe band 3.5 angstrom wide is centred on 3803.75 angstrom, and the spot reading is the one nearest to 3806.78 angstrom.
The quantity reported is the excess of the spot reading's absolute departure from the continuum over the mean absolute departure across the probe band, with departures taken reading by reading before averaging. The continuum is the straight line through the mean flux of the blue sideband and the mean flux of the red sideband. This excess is -1.8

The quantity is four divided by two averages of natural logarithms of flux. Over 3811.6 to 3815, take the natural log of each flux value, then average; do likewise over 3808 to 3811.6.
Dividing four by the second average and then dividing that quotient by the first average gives 0.413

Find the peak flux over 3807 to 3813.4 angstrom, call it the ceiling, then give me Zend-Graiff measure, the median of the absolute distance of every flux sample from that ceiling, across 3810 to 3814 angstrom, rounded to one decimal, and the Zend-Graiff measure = 4.3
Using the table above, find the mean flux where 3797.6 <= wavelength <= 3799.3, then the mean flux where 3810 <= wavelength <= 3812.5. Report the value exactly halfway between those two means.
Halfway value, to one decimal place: 17.5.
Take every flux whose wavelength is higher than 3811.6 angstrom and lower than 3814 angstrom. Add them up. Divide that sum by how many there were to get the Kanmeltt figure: 22.9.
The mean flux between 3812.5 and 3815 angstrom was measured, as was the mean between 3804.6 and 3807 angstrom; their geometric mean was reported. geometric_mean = 22.6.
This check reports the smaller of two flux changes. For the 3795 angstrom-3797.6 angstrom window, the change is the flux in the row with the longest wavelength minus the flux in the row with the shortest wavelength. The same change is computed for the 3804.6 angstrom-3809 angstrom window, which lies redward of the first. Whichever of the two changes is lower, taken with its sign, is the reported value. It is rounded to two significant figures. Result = -3.0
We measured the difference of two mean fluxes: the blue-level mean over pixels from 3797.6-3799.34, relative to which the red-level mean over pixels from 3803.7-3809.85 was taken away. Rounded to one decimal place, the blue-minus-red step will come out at -8.0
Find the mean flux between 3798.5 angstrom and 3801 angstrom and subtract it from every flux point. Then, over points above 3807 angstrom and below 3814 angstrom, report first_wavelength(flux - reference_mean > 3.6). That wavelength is 3809.41 angstrom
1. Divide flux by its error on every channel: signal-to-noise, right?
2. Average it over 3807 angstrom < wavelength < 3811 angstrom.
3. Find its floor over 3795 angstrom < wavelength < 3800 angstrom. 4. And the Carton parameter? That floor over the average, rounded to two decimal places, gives 0.56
